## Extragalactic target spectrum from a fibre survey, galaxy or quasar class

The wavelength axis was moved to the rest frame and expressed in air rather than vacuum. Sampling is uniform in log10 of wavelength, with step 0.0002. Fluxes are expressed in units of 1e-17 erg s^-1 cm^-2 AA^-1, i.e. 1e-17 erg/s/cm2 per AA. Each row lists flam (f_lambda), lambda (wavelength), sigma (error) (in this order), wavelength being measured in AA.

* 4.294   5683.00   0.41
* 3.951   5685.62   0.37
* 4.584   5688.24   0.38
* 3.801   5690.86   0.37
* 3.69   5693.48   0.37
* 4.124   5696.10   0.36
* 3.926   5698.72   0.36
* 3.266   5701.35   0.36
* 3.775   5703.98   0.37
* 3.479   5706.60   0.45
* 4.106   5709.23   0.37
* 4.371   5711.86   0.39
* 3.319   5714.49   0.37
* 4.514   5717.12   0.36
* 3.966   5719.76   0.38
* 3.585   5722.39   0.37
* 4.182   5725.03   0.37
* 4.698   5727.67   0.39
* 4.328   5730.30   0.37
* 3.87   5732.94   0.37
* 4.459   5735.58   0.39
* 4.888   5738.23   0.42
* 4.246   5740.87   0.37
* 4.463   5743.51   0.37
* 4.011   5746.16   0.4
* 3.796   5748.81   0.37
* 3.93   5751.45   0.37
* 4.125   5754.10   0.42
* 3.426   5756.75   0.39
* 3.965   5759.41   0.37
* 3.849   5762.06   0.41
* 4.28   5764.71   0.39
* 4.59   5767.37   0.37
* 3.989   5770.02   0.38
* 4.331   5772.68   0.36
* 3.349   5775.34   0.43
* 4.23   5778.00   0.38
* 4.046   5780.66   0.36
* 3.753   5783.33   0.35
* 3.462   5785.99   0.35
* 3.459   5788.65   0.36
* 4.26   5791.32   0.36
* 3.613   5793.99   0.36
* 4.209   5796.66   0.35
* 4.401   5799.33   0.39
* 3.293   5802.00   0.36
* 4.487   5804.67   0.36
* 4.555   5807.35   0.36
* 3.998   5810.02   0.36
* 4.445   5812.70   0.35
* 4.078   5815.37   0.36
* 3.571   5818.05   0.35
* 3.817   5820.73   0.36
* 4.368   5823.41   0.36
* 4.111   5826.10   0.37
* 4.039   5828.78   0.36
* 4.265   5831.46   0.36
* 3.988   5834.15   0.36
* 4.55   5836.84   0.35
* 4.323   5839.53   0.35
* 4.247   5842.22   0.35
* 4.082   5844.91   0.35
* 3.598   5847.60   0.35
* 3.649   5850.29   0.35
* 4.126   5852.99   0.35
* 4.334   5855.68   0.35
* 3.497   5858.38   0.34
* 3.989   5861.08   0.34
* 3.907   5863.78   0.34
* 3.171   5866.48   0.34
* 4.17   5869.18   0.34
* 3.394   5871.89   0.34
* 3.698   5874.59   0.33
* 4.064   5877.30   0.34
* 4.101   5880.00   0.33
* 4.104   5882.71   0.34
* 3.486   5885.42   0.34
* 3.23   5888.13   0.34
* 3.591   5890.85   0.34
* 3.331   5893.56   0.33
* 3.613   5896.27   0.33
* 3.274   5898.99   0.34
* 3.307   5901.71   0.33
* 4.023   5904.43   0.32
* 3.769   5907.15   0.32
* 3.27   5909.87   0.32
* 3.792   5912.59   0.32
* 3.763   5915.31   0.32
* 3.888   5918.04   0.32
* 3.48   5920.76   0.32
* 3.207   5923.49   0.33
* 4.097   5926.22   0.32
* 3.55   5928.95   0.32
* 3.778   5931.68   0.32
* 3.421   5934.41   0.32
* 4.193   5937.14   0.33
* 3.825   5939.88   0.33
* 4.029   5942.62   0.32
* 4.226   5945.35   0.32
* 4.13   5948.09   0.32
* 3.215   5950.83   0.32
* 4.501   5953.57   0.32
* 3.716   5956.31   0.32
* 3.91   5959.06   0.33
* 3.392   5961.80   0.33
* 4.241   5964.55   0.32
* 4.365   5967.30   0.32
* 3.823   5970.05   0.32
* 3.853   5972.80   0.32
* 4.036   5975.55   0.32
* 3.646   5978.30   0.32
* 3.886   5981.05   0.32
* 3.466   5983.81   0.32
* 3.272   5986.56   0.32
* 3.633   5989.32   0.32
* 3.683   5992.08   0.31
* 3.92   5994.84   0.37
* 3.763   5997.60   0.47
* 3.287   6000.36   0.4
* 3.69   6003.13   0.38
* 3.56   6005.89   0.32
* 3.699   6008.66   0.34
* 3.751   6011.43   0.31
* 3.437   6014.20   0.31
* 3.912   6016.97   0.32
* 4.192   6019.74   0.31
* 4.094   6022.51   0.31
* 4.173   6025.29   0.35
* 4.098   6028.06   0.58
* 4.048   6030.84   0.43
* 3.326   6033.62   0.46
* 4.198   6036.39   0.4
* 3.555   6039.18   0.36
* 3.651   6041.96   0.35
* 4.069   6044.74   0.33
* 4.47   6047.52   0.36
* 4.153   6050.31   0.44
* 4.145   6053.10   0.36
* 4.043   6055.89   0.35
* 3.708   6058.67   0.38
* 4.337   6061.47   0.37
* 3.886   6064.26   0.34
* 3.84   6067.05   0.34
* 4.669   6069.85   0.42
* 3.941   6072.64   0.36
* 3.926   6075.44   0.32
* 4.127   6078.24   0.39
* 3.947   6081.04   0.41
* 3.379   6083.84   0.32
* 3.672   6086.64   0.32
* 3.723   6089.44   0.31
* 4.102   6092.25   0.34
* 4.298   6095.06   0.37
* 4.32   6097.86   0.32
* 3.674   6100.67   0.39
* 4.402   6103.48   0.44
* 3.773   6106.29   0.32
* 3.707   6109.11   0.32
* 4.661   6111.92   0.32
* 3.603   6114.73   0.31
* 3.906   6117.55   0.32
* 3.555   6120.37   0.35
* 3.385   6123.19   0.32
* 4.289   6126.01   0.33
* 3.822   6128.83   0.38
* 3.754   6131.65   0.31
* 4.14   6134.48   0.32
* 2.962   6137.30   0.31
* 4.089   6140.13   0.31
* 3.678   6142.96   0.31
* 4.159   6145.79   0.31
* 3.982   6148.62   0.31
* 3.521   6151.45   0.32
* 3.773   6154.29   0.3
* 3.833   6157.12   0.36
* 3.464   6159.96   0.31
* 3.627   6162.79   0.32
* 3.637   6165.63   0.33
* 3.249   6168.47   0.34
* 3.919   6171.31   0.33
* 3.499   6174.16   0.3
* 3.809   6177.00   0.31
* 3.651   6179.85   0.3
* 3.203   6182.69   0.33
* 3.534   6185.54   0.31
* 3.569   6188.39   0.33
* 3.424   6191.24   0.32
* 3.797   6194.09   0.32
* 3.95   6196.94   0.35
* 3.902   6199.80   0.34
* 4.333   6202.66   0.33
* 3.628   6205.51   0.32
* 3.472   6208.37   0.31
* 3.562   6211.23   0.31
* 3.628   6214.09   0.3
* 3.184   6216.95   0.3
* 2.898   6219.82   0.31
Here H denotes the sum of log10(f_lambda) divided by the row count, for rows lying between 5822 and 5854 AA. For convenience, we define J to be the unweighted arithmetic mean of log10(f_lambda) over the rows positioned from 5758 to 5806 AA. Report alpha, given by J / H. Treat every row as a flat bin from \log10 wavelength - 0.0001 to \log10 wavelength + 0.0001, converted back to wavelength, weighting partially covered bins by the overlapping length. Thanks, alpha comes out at 0.97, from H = 0.613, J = 0.597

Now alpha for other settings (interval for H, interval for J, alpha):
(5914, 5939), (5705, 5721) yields 1.05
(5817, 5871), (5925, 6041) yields 0.97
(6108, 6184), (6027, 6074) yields 1.05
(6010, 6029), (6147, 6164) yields 0.95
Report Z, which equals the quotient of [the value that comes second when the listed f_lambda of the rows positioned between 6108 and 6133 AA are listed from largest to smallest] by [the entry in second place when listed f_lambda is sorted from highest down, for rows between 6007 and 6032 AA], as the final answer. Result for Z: 1.03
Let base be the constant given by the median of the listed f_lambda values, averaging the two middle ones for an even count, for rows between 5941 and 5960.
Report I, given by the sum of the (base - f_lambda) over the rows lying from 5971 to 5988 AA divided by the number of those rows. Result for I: 0.3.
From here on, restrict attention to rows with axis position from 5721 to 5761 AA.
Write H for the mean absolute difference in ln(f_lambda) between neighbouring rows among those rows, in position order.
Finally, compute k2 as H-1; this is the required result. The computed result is -0.895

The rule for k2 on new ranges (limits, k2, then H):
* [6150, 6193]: -0.925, 0.075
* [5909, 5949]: -0.904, 0.096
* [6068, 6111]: -0.915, 0.085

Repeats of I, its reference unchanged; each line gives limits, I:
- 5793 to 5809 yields -0.1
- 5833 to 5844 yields -0.2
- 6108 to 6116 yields 0.0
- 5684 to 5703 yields 0.1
